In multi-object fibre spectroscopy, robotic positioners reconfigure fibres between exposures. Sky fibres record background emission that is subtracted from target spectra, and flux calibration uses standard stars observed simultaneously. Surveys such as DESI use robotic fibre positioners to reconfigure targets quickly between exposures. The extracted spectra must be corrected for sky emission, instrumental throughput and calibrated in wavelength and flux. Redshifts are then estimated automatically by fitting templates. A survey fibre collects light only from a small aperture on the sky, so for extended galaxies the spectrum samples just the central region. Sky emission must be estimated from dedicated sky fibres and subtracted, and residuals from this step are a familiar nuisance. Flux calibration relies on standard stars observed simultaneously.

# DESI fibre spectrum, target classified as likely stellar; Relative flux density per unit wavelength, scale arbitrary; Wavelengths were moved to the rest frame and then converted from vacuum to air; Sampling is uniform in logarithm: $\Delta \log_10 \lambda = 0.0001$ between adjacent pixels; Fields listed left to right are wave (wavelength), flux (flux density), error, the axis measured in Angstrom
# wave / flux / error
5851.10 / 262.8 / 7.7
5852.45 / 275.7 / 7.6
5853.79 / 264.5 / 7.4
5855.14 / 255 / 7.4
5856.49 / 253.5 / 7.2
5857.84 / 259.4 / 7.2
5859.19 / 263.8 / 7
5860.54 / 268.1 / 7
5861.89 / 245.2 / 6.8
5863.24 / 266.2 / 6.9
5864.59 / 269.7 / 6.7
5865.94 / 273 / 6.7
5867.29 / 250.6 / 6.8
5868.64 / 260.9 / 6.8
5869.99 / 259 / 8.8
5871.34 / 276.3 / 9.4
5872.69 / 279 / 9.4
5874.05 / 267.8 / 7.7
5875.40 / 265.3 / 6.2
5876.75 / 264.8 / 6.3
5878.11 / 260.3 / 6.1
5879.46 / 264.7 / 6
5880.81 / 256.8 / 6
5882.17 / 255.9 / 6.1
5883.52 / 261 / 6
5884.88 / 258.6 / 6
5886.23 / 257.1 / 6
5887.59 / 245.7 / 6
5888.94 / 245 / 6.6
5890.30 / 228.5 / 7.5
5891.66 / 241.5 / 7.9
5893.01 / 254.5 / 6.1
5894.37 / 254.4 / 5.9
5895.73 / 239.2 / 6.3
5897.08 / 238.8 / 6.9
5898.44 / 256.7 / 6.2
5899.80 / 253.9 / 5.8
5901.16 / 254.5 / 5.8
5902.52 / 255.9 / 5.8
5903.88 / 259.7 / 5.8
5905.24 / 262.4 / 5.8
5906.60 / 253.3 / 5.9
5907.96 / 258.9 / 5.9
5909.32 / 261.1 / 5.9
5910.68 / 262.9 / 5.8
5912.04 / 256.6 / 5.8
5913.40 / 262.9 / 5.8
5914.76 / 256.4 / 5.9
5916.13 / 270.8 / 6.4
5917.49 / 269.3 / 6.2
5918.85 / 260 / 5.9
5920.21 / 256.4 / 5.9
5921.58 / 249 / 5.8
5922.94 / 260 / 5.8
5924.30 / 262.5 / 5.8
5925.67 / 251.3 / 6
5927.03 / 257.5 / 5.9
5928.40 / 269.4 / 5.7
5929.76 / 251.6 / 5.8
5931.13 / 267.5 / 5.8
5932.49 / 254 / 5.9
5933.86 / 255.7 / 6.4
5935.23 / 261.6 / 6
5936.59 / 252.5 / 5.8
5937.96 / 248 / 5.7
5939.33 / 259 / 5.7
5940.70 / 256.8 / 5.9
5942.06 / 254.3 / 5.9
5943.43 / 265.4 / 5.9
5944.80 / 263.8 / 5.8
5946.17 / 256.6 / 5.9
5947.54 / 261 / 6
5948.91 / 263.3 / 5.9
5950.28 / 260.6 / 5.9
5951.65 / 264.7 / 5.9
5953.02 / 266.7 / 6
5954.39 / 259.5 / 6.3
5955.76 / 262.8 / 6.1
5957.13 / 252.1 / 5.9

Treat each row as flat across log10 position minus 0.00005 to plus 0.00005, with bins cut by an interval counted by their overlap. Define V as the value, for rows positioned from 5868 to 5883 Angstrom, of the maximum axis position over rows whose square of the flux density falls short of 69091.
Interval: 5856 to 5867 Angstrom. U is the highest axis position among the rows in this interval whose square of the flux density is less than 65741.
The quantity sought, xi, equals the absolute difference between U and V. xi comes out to 20.3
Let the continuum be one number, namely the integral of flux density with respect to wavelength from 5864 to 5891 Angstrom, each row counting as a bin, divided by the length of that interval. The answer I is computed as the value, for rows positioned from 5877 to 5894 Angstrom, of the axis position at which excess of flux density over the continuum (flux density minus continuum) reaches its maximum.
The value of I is 5879.46 Angstrom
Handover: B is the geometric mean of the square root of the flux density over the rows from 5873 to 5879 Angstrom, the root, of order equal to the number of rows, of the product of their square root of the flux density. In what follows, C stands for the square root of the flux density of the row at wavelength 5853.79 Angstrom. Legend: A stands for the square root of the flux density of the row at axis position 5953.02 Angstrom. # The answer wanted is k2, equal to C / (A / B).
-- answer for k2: 16.2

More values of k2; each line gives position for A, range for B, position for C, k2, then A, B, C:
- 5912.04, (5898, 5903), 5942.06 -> 15.9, 16.0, 16.0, 15.9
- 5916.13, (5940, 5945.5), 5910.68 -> 15.9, 16.5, 16.1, 16.2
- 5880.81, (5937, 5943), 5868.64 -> 16.1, 16.0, 16.0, 16.2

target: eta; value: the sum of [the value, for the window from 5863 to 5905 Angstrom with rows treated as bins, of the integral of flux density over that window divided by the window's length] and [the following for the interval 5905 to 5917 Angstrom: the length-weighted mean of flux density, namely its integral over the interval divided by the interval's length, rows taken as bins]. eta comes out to 518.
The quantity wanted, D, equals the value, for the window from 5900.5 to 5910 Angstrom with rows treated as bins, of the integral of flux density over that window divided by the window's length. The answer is 258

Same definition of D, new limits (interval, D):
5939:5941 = 258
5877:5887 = 259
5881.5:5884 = 259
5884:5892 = 246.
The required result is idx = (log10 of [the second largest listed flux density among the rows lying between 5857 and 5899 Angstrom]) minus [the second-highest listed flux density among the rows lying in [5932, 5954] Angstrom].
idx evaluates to -263.0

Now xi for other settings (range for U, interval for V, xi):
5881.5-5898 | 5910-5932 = 32.7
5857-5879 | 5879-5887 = 18.9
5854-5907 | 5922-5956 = 49.2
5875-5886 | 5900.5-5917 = 32.6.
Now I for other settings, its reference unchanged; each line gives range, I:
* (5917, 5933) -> 5928.40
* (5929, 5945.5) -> 5931.13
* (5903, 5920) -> 5916.13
